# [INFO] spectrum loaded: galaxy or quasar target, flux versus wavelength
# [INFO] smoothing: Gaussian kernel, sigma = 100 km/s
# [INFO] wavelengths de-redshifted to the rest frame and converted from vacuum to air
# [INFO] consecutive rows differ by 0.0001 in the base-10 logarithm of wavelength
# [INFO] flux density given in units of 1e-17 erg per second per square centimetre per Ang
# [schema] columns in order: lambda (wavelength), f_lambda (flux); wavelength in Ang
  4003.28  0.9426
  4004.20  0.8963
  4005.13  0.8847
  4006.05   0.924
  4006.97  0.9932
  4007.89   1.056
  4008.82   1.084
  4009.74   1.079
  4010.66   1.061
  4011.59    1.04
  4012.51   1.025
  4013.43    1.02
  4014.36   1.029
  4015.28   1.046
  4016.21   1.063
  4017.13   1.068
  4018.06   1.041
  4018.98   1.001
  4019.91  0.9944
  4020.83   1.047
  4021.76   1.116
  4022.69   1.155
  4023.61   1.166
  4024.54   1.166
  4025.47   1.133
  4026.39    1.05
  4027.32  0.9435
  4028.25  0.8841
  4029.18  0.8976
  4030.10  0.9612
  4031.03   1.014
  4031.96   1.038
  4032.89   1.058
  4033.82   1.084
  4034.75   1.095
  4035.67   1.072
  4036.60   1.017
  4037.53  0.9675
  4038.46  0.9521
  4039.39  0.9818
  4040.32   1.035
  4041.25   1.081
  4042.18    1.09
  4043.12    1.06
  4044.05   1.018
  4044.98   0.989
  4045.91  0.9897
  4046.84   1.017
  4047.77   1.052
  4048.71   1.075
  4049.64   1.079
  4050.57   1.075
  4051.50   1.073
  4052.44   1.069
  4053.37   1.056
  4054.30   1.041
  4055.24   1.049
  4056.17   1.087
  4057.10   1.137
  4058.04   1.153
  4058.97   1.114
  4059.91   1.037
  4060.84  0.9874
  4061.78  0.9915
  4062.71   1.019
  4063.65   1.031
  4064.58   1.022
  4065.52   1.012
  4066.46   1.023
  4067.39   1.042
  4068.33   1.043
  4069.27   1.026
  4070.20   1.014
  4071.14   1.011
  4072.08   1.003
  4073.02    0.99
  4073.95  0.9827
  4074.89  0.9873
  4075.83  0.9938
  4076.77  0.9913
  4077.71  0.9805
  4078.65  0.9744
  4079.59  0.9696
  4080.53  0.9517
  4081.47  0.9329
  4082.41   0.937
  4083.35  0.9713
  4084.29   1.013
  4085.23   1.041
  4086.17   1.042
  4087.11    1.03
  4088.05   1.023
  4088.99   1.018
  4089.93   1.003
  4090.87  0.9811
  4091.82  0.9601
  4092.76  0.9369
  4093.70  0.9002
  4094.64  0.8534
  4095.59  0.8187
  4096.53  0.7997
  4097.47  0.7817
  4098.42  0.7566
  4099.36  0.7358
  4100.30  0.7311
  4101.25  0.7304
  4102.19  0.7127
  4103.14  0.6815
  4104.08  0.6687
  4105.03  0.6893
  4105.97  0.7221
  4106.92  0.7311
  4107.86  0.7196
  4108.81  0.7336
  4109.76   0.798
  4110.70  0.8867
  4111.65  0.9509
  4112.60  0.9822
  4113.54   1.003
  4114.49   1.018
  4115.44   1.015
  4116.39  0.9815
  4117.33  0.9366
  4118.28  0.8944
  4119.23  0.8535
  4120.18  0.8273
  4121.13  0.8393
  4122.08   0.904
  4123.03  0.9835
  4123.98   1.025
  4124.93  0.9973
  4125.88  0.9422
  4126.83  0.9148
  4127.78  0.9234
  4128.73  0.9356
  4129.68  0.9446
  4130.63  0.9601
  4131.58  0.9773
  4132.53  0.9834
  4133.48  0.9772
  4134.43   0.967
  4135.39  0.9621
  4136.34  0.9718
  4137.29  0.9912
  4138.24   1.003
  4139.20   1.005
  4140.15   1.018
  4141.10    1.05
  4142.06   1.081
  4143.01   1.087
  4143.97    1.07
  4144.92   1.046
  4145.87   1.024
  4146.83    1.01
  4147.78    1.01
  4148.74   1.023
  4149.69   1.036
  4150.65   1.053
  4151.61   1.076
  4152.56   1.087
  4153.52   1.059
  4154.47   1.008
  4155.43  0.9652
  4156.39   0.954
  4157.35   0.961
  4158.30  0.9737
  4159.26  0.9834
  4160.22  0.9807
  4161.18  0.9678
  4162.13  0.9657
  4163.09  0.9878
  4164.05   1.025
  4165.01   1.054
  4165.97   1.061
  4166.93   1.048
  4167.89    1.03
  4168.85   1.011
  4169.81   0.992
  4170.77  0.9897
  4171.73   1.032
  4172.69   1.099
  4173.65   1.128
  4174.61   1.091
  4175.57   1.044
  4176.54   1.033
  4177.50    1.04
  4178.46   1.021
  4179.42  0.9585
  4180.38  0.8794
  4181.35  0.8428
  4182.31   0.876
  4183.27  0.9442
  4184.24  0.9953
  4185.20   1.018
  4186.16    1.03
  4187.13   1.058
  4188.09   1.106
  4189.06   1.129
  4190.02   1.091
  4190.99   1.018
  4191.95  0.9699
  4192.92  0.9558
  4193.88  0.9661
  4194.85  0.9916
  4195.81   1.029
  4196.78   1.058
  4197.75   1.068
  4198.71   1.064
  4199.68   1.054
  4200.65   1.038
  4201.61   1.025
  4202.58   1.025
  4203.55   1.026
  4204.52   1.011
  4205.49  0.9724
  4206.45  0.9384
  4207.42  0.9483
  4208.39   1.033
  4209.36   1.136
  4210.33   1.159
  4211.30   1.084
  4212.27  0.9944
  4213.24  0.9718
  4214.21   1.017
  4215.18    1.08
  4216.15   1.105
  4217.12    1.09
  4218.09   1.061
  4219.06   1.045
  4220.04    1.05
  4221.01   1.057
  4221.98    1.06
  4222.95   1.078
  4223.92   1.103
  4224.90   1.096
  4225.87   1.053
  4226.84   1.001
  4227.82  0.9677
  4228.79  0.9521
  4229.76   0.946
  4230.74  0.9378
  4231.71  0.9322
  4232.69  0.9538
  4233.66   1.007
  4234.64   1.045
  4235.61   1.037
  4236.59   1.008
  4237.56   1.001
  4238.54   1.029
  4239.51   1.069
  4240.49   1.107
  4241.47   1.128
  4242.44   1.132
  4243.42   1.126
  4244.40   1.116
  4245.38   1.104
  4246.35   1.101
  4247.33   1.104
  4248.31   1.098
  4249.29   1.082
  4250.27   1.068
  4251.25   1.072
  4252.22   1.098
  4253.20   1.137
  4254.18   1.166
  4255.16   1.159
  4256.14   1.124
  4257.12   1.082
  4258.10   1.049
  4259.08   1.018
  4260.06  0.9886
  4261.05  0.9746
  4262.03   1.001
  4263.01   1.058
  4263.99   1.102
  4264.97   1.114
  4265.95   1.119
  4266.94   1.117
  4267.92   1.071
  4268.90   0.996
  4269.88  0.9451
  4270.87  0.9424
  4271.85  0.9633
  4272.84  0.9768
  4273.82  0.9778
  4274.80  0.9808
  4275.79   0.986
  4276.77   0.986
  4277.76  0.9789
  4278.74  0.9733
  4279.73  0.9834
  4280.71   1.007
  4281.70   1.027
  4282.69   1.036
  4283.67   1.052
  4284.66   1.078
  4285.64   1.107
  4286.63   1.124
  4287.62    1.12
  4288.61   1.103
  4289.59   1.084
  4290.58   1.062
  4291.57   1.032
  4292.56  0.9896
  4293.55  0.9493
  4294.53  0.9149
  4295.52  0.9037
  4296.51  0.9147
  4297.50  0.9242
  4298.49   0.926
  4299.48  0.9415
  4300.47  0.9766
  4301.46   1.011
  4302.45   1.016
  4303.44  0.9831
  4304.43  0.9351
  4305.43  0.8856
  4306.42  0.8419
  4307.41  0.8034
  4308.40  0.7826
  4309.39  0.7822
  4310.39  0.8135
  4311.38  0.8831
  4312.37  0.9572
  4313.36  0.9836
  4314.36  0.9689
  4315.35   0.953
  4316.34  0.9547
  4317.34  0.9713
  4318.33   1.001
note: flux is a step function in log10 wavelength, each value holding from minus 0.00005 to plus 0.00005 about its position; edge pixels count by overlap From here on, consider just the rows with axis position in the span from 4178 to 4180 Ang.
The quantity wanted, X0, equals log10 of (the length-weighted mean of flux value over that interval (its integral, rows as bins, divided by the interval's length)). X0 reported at -0.006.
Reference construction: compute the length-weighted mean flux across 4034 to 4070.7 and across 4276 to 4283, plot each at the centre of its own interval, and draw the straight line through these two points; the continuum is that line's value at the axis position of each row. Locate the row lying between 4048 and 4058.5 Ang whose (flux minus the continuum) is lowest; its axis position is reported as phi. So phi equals 4054.30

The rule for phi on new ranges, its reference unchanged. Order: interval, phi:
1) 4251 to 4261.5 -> 4261.05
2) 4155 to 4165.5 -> 4156.39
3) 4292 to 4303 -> 4295.52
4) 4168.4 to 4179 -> 4170.77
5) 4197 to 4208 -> 4206.45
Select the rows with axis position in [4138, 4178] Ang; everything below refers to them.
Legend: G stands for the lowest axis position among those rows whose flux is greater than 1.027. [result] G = 4141.10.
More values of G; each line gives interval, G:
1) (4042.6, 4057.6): 4043.12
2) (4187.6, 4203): 4188.09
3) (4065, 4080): 4067.39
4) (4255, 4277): 4255.16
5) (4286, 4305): 4286.63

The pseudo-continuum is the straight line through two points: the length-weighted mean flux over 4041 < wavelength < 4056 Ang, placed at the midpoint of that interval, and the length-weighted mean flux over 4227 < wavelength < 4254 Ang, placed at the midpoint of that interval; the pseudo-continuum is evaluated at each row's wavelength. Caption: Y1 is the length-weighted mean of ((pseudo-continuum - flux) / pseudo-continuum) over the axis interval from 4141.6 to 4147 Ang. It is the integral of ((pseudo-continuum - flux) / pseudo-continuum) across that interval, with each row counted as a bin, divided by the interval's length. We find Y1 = -0.004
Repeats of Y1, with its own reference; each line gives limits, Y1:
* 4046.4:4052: -0.011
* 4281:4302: 0.036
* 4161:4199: 0.033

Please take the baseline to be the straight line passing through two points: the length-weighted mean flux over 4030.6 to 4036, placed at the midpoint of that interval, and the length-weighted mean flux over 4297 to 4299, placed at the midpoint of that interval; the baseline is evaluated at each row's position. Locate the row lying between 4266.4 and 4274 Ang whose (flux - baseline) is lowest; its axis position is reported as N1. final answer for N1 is 4270.87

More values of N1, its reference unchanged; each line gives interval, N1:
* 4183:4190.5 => 4183.27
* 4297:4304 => 4297.50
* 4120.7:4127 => 4121.13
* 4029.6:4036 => 4030.10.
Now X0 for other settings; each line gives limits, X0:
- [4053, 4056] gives 0.022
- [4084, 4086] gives 0.013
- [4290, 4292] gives 0.020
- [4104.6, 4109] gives -0.143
